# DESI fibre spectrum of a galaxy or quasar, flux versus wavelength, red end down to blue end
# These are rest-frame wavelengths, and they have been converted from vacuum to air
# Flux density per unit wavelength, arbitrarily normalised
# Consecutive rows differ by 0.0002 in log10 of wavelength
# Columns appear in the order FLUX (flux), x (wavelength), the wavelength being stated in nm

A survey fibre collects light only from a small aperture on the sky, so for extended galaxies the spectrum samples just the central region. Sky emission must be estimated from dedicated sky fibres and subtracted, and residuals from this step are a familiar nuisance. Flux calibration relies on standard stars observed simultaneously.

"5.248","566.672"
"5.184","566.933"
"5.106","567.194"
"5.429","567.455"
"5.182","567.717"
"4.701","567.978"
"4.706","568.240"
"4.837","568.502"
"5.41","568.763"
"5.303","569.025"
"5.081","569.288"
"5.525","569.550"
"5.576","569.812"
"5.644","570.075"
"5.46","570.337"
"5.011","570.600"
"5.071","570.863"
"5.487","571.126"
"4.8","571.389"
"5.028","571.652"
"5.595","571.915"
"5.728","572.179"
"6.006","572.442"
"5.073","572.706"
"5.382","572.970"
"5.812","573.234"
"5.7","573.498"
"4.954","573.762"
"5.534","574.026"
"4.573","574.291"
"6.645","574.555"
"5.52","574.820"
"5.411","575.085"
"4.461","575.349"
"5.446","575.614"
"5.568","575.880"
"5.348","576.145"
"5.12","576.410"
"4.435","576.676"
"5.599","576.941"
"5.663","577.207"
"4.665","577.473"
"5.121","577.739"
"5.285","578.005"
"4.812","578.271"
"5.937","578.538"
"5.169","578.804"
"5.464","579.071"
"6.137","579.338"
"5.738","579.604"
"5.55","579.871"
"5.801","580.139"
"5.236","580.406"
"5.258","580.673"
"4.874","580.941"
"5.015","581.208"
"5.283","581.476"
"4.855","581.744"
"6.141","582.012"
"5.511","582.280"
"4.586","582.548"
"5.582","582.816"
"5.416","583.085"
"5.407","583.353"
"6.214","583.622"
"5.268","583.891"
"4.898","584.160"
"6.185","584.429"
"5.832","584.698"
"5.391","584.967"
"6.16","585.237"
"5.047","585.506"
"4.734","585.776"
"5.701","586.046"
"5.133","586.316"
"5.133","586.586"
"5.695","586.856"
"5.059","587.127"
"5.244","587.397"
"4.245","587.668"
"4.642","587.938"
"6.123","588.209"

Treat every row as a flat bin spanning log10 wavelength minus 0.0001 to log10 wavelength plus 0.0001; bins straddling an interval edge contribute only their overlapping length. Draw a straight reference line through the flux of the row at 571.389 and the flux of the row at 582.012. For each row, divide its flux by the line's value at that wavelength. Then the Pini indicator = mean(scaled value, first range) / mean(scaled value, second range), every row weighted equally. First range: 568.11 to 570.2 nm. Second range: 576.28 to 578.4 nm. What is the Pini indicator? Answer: 1.27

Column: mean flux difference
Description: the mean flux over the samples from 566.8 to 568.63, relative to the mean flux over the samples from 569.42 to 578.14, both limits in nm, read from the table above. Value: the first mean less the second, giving -0.32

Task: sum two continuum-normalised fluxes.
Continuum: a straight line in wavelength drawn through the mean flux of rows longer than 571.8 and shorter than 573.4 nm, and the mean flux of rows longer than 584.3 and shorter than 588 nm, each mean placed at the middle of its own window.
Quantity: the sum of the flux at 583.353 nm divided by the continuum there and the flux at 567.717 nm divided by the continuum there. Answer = 1.92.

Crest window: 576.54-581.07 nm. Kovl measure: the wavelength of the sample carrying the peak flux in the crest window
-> 579.338 nm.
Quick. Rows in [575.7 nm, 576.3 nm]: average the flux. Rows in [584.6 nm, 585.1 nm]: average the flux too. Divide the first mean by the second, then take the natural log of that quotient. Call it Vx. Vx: -0.03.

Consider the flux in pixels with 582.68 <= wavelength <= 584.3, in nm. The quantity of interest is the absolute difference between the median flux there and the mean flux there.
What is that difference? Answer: 0.05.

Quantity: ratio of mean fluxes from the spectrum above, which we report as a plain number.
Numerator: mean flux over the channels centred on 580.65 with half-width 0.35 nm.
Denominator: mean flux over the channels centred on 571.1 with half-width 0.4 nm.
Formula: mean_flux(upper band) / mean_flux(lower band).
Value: 1.00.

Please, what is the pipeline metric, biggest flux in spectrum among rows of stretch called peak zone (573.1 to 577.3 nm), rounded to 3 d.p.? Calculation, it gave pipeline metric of 6.645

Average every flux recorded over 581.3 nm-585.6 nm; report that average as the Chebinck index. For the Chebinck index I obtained 5.49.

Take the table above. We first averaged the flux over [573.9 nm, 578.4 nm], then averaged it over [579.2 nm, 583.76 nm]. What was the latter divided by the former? 1.04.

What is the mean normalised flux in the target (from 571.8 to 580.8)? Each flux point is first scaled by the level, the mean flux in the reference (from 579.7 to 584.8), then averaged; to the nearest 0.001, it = 0.998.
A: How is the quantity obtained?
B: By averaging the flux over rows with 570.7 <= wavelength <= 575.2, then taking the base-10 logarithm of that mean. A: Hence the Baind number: 0.735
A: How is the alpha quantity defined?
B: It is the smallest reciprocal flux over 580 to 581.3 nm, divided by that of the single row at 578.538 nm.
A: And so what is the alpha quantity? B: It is 1.02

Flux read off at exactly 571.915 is 5.595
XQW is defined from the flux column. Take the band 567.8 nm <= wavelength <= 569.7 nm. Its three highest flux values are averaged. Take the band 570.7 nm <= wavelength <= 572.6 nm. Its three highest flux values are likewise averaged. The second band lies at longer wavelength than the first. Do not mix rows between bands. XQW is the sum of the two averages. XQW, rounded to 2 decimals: 11.19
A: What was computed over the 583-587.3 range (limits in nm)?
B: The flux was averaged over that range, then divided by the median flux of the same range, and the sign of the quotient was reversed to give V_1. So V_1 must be -1.01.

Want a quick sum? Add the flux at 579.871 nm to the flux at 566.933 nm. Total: 10.7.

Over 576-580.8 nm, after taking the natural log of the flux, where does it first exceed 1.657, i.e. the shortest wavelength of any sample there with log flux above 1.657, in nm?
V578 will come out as 576.145 nm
